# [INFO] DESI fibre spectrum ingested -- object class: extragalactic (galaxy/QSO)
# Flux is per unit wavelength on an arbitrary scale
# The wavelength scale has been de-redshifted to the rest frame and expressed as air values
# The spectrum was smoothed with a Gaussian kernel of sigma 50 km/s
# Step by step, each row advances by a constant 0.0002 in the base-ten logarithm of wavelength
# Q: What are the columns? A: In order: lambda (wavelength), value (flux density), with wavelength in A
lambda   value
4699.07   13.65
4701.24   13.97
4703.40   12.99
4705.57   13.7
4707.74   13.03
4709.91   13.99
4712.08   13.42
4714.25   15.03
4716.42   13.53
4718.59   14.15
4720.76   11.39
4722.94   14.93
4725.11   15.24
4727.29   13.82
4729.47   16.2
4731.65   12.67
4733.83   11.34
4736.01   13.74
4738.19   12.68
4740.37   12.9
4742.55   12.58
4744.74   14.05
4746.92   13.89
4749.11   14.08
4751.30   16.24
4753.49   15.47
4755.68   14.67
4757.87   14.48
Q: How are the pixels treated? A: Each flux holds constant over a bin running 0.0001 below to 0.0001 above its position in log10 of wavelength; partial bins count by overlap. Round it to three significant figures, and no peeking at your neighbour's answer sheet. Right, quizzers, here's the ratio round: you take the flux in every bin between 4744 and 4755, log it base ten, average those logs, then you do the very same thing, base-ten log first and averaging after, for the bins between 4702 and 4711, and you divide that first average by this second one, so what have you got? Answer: 1.04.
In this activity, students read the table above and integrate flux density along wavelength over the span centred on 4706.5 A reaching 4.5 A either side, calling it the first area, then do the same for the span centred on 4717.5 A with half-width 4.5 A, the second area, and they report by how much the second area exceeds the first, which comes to 1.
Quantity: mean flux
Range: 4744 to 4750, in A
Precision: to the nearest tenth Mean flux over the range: 14.0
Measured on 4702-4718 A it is 13.7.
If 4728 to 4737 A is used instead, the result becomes 13.5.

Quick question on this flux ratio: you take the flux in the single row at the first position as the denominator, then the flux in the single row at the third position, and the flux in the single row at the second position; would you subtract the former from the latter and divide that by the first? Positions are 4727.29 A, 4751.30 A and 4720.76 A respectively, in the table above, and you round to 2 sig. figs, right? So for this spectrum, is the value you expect -0.35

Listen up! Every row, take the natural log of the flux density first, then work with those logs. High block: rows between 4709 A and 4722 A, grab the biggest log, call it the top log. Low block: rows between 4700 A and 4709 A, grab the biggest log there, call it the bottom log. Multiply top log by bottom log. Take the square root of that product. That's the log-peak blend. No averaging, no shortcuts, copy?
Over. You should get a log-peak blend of 2.67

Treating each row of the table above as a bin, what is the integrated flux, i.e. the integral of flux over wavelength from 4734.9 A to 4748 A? 174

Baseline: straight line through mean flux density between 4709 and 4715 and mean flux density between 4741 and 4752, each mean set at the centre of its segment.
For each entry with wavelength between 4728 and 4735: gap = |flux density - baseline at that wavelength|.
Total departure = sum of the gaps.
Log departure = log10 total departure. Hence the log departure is 0.80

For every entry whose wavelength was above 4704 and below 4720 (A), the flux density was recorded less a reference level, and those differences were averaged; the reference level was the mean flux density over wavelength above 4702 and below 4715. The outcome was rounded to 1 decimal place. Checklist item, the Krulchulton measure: 0.1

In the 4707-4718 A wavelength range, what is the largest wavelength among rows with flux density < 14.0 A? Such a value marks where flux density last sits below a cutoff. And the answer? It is 4716.42 A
